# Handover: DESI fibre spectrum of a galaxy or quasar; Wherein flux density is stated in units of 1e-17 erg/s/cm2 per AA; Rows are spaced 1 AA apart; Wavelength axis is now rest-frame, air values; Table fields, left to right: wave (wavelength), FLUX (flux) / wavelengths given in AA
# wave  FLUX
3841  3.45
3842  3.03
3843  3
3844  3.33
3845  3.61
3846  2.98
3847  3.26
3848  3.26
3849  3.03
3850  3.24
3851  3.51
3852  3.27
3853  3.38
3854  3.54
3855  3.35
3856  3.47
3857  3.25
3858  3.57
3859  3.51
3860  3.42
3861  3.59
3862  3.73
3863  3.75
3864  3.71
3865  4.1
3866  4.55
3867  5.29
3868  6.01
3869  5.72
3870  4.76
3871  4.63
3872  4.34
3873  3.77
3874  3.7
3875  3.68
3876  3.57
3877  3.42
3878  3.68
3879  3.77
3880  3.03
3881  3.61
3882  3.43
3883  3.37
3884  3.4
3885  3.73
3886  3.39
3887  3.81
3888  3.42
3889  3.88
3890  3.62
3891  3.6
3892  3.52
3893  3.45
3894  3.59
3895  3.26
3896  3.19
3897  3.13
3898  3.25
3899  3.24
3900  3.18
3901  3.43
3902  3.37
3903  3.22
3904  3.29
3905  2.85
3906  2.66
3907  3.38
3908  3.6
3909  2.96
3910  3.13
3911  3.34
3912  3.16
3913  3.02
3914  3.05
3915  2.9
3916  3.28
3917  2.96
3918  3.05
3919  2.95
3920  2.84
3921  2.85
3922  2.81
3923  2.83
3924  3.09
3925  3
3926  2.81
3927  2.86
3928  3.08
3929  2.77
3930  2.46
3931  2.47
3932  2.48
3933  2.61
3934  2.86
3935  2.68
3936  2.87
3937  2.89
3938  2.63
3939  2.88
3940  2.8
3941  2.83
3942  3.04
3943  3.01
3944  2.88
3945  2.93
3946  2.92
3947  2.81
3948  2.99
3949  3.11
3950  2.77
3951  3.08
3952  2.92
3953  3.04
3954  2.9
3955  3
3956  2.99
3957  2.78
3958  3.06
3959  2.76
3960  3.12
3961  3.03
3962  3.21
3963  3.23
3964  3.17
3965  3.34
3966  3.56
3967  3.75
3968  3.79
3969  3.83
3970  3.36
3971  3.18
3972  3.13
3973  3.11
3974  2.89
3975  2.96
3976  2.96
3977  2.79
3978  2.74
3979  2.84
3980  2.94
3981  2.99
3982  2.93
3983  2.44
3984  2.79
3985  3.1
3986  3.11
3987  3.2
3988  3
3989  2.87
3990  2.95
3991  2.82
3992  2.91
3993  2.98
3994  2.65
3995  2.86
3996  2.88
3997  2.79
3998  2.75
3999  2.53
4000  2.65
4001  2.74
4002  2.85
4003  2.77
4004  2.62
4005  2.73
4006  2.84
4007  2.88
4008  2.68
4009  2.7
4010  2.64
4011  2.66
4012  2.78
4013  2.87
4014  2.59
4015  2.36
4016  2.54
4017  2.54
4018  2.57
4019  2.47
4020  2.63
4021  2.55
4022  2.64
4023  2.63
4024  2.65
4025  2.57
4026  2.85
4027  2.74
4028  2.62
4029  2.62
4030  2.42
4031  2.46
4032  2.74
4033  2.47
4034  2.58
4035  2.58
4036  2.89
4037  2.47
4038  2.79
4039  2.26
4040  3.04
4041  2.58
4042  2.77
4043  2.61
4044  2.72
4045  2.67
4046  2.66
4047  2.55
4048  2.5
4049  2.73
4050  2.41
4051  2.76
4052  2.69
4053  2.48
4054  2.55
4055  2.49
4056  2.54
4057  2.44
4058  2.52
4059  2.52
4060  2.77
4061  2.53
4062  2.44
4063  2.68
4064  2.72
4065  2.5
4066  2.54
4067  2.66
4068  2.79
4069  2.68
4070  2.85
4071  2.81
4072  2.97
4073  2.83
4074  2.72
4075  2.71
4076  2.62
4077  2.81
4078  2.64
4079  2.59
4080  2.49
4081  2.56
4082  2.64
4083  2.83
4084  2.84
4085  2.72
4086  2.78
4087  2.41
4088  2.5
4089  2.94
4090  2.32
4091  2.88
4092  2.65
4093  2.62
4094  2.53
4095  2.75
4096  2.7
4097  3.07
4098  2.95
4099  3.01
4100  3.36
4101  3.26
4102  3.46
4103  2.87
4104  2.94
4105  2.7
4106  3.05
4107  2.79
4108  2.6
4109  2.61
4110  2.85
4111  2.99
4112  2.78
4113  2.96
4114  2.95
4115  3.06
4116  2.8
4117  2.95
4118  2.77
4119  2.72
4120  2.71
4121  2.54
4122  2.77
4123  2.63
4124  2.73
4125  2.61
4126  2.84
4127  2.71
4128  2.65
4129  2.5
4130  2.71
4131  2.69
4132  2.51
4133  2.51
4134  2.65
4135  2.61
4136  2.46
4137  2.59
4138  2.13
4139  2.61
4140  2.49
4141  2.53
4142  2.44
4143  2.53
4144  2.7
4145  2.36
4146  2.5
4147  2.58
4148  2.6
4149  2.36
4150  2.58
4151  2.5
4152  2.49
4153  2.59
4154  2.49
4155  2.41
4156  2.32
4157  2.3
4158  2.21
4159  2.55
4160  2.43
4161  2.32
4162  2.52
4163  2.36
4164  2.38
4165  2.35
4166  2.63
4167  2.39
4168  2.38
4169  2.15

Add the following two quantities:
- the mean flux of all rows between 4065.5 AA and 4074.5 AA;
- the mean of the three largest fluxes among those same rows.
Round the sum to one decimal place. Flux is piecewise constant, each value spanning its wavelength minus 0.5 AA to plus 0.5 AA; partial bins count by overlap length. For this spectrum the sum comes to 5.6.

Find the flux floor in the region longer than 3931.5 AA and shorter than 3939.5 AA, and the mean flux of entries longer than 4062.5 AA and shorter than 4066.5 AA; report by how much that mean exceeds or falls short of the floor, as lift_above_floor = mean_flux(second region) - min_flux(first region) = 0.13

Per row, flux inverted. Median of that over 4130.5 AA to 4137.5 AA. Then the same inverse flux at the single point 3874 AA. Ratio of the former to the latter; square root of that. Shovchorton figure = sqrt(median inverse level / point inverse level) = 1.20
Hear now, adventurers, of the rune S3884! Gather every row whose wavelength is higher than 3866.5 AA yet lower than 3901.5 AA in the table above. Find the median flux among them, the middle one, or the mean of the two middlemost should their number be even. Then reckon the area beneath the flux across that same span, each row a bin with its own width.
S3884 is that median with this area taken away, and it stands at -128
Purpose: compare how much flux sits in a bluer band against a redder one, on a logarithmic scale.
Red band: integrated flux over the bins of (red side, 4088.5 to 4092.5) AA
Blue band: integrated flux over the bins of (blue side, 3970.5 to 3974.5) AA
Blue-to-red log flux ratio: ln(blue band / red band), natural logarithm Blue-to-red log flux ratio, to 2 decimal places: 0.13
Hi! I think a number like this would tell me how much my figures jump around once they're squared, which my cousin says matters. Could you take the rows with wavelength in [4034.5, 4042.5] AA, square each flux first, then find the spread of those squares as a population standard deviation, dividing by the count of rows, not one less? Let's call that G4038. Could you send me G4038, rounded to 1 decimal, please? 1.2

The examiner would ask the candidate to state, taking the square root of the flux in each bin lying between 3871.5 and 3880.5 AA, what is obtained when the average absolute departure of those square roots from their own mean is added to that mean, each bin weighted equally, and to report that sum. 1.97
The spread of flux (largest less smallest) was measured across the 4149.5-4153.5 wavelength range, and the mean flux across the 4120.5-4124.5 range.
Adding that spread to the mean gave 2.8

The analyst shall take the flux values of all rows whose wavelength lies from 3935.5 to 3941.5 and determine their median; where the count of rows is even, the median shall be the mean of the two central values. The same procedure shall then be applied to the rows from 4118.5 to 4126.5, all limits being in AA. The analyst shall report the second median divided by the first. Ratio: 0.95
